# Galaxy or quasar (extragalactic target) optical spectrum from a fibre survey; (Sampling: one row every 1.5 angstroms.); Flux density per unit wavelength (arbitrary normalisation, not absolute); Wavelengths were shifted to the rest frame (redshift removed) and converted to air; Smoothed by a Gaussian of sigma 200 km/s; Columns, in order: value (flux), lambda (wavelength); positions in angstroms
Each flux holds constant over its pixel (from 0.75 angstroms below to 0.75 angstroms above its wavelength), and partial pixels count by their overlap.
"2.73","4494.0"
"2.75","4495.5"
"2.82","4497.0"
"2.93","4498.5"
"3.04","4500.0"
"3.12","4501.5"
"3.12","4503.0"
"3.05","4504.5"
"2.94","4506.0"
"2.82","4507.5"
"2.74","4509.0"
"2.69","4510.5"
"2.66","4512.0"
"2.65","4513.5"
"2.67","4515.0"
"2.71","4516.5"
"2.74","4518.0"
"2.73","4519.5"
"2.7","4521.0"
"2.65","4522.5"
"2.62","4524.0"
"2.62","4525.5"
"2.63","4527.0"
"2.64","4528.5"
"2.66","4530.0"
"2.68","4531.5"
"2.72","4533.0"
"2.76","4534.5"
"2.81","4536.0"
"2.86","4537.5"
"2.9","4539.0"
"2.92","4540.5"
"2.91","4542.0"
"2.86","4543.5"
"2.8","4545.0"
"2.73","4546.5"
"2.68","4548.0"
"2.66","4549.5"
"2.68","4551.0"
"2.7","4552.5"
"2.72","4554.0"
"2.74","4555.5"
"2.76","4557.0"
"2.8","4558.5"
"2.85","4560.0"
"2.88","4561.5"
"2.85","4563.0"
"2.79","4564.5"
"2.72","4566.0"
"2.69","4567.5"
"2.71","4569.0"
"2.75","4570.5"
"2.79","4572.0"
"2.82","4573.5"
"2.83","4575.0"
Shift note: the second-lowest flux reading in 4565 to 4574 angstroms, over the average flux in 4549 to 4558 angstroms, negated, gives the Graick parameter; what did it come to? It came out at -1.00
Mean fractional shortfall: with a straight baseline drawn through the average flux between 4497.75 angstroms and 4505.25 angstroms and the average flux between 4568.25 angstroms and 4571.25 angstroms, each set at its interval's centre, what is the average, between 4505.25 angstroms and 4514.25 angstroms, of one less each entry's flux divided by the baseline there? 0.09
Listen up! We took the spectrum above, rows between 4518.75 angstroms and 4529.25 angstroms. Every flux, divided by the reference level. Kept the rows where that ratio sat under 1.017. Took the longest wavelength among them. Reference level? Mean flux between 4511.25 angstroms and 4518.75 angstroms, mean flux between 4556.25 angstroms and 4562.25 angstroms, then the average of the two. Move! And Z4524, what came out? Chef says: 4528.5 angstroms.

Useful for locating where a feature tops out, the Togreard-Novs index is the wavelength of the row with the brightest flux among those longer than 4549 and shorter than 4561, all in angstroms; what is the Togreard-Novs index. 4560.0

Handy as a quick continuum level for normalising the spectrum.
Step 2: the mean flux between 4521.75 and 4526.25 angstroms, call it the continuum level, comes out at 2.63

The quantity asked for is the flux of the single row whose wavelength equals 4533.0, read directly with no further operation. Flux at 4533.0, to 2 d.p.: 2.72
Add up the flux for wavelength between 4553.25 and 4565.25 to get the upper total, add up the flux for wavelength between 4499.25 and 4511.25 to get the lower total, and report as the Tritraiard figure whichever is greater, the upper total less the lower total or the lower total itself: 24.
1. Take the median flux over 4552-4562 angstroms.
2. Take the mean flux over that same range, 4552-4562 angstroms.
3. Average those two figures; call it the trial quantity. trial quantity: 2.77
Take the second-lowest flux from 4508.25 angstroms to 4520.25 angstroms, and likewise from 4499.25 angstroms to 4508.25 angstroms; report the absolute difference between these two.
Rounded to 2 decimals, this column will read 0.28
